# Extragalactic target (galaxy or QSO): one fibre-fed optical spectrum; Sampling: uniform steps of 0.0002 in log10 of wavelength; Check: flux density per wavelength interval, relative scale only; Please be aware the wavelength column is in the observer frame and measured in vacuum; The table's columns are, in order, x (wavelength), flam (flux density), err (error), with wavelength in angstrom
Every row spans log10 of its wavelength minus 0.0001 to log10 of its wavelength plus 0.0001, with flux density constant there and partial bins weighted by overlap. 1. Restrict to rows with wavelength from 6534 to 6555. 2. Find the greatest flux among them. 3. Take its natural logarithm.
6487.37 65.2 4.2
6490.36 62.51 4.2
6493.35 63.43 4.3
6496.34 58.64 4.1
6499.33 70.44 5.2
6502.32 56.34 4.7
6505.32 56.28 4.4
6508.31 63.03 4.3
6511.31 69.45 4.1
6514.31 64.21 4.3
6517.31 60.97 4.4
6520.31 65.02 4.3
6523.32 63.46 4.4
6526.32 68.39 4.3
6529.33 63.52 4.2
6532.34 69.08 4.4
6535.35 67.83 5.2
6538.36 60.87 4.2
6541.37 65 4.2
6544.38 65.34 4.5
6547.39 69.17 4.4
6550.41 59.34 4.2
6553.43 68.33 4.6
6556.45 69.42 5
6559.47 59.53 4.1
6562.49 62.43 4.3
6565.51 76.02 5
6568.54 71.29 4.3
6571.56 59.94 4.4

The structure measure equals 4.24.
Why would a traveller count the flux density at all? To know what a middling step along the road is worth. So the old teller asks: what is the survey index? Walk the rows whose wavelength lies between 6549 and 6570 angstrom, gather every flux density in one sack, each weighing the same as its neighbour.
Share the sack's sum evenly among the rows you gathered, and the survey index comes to 66.6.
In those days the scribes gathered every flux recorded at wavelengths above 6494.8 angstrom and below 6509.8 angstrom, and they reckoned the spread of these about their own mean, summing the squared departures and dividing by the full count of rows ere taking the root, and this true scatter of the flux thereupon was 5.3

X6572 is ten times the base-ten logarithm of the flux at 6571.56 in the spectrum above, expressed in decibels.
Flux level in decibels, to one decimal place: 17.8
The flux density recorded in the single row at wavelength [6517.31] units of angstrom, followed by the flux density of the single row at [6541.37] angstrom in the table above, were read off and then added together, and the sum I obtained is 126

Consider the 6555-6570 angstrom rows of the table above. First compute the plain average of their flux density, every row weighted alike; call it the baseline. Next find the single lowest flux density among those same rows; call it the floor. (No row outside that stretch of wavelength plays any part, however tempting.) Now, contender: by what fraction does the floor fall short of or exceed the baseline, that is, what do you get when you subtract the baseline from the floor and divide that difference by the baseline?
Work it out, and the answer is -0.121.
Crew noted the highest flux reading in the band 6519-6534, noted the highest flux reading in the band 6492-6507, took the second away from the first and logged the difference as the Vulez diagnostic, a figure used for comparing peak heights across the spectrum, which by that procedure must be -1.4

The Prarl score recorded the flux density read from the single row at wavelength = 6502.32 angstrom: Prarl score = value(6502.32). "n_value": 56.34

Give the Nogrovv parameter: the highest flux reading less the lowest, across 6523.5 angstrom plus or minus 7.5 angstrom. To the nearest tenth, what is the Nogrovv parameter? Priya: 7.4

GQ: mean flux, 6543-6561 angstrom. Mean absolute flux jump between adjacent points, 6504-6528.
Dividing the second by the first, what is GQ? 0.071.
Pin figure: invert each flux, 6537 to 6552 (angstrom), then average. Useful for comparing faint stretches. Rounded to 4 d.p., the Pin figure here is 0.0157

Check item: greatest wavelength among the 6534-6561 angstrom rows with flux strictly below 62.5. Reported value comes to 6559.47 angstrom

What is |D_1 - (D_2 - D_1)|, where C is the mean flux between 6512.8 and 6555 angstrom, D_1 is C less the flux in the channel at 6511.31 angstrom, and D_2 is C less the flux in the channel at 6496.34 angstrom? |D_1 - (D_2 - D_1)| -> 15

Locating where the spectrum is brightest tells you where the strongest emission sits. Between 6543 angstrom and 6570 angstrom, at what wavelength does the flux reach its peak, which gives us 6565.51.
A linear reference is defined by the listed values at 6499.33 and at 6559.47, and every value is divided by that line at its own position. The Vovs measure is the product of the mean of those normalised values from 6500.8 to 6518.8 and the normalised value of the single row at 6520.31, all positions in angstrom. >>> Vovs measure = 0.88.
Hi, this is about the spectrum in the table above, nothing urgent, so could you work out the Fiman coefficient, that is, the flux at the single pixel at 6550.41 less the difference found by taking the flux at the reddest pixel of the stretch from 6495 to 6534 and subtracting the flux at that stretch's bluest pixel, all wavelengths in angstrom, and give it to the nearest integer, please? 49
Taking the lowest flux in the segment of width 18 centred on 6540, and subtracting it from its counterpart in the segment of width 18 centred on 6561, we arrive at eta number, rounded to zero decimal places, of -1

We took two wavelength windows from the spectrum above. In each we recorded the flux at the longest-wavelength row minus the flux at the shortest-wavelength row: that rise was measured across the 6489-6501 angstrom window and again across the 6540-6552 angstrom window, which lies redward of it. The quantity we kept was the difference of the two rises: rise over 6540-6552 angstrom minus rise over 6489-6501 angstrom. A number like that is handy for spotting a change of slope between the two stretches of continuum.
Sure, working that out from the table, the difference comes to -14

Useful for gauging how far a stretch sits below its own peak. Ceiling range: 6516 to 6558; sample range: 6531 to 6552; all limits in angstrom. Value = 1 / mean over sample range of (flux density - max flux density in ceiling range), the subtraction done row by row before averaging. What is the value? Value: -0.24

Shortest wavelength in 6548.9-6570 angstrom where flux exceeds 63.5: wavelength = 6553.43 angstrom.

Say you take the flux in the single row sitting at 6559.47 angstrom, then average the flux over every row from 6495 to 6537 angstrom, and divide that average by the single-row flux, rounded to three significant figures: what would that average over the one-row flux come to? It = 1.08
